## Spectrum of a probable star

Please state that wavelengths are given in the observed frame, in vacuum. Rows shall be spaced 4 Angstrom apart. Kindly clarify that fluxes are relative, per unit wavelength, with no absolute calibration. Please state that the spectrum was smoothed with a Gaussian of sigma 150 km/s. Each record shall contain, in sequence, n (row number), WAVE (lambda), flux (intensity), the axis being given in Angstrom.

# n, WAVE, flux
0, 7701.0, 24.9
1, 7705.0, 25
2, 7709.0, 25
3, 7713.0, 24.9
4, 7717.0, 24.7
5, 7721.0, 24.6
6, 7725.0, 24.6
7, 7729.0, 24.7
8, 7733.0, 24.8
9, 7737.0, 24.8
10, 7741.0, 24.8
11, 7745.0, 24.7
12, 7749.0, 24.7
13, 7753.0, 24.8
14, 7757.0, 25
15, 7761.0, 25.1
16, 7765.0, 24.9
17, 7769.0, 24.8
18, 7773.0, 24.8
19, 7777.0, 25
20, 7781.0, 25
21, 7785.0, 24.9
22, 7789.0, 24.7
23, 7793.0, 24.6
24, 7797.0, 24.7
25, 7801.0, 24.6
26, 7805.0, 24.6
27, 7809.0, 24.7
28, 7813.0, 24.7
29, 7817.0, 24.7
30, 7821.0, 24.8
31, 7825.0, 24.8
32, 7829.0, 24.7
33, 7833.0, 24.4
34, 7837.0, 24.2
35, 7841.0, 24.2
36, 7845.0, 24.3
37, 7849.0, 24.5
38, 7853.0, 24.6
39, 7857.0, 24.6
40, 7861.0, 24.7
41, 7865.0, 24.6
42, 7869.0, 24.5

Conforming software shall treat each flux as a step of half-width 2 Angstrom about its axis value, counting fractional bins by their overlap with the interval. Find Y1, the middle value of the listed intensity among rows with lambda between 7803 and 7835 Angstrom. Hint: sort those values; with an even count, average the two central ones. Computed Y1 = 24.7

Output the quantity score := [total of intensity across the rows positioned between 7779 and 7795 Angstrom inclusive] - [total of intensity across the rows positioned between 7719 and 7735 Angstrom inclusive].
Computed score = 0.50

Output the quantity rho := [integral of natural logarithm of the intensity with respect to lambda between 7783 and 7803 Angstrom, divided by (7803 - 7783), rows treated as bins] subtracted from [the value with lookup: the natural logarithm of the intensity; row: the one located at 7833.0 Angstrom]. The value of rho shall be -0.0122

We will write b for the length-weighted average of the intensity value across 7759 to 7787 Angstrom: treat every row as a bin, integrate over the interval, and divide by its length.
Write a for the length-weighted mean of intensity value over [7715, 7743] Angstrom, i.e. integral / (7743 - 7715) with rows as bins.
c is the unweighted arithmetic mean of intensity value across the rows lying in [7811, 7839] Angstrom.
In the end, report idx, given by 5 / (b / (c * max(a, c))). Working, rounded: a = 24.7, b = 24.9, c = 24.6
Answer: 122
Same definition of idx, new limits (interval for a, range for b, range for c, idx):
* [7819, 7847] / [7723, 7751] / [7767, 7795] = 125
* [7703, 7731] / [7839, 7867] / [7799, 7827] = 125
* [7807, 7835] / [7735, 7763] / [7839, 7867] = 122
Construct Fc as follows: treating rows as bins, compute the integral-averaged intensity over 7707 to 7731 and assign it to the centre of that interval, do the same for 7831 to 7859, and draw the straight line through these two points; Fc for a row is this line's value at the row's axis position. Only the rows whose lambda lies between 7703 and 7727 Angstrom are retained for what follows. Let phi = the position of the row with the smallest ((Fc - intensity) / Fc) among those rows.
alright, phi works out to 7709.0 Angstrom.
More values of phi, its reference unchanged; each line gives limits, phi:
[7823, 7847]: 7825.0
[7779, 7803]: 7781.0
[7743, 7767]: 7761.0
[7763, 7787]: 7781.0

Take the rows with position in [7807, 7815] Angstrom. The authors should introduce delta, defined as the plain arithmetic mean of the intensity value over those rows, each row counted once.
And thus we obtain 24.7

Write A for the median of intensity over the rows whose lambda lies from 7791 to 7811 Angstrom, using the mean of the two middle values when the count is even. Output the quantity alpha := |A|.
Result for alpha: 24.6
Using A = 24.6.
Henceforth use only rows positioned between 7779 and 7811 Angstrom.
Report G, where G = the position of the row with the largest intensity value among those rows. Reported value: 7781.0 Angstrom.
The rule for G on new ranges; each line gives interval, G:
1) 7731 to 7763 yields 7761.0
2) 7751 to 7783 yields 7761.0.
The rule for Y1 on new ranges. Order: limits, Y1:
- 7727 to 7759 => 24.8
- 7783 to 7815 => 24.7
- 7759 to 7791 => 24.9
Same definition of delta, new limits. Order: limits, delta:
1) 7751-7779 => 24.9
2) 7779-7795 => 24.8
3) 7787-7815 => 24.7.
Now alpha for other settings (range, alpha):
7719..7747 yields 24.7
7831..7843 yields 24.2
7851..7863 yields 24.6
